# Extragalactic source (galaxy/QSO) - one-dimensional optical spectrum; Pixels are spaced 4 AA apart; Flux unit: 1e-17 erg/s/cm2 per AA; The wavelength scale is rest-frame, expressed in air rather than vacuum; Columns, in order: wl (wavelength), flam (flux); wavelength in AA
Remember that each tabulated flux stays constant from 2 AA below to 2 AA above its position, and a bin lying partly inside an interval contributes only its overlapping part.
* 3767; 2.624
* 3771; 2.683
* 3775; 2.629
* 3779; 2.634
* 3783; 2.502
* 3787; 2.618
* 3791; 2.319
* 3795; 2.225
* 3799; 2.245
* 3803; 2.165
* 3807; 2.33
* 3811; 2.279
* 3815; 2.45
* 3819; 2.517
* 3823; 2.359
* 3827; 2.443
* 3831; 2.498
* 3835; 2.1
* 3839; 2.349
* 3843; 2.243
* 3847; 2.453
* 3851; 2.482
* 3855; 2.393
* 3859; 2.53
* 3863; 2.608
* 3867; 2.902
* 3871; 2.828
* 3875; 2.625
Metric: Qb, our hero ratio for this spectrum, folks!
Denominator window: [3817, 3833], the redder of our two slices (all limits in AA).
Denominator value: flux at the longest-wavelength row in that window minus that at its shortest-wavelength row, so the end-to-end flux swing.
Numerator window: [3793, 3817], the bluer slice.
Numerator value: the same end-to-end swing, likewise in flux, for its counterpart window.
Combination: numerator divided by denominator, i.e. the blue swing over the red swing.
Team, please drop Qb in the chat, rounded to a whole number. -12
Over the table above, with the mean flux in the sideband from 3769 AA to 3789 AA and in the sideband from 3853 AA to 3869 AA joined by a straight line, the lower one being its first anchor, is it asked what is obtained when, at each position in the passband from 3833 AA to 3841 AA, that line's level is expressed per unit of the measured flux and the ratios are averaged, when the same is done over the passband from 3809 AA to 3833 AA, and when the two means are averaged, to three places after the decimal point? 1.127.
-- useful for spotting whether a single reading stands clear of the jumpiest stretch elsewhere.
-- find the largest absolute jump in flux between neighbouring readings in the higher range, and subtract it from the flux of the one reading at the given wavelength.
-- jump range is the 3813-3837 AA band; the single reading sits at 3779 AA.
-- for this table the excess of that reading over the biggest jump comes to 2.24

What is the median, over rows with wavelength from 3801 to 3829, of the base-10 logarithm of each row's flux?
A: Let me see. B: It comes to 0.37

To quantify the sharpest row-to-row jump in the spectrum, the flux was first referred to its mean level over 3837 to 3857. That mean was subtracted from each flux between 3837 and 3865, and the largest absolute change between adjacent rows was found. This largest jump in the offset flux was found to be 0.21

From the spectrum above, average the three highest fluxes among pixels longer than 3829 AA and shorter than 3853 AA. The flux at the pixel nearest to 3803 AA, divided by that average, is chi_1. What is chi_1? 0.87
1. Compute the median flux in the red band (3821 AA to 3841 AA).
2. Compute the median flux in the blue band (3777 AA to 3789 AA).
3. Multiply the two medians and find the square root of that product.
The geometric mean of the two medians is 2.49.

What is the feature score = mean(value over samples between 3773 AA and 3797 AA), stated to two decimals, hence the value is 2.49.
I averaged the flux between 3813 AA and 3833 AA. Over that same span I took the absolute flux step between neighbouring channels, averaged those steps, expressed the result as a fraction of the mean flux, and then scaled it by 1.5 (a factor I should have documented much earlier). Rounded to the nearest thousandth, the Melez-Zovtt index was 0.056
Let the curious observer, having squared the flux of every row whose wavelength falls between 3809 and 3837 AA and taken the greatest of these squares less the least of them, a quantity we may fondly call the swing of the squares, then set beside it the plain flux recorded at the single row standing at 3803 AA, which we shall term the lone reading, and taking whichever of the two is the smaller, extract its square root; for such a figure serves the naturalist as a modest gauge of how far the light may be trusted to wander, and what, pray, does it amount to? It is 1.39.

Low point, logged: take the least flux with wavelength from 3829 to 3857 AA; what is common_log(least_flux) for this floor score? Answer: 0.322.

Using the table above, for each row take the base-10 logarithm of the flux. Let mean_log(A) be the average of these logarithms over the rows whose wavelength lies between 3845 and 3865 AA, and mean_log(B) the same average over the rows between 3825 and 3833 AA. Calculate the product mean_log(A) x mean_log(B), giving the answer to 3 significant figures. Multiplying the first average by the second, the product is 0.156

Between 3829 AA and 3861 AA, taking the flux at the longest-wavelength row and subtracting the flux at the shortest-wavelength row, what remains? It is 0.0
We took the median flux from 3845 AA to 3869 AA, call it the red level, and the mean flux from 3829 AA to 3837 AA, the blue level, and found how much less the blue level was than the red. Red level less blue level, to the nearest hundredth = 0.21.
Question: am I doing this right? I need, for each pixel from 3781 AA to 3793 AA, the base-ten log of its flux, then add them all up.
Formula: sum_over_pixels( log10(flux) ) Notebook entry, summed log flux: 1.18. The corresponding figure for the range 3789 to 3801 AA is 1.06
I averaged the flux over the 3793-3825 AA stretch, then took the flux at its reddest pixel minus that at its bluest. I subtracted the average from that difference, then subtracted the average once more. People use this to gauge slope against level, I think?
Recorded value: -4.51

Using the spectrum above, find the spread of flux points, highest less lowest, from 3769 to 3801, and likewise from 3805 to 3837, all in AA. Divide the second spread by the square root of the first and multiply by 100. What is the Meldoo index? 62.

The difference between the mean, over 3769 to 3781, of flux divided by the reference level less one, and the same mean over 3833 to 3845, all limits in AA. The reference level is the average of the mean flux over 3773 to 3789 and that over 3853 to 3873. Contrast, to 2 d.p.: 0.16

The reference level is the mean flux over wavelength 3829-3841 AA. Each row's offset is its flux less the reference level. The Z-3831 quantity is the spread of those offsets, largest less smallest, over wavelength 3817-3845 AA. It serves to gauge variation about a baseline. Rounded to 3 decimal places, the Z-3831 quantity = 0.417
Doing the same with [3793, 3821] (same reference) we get 0.352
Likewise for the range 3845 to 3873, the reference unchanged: 0.509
